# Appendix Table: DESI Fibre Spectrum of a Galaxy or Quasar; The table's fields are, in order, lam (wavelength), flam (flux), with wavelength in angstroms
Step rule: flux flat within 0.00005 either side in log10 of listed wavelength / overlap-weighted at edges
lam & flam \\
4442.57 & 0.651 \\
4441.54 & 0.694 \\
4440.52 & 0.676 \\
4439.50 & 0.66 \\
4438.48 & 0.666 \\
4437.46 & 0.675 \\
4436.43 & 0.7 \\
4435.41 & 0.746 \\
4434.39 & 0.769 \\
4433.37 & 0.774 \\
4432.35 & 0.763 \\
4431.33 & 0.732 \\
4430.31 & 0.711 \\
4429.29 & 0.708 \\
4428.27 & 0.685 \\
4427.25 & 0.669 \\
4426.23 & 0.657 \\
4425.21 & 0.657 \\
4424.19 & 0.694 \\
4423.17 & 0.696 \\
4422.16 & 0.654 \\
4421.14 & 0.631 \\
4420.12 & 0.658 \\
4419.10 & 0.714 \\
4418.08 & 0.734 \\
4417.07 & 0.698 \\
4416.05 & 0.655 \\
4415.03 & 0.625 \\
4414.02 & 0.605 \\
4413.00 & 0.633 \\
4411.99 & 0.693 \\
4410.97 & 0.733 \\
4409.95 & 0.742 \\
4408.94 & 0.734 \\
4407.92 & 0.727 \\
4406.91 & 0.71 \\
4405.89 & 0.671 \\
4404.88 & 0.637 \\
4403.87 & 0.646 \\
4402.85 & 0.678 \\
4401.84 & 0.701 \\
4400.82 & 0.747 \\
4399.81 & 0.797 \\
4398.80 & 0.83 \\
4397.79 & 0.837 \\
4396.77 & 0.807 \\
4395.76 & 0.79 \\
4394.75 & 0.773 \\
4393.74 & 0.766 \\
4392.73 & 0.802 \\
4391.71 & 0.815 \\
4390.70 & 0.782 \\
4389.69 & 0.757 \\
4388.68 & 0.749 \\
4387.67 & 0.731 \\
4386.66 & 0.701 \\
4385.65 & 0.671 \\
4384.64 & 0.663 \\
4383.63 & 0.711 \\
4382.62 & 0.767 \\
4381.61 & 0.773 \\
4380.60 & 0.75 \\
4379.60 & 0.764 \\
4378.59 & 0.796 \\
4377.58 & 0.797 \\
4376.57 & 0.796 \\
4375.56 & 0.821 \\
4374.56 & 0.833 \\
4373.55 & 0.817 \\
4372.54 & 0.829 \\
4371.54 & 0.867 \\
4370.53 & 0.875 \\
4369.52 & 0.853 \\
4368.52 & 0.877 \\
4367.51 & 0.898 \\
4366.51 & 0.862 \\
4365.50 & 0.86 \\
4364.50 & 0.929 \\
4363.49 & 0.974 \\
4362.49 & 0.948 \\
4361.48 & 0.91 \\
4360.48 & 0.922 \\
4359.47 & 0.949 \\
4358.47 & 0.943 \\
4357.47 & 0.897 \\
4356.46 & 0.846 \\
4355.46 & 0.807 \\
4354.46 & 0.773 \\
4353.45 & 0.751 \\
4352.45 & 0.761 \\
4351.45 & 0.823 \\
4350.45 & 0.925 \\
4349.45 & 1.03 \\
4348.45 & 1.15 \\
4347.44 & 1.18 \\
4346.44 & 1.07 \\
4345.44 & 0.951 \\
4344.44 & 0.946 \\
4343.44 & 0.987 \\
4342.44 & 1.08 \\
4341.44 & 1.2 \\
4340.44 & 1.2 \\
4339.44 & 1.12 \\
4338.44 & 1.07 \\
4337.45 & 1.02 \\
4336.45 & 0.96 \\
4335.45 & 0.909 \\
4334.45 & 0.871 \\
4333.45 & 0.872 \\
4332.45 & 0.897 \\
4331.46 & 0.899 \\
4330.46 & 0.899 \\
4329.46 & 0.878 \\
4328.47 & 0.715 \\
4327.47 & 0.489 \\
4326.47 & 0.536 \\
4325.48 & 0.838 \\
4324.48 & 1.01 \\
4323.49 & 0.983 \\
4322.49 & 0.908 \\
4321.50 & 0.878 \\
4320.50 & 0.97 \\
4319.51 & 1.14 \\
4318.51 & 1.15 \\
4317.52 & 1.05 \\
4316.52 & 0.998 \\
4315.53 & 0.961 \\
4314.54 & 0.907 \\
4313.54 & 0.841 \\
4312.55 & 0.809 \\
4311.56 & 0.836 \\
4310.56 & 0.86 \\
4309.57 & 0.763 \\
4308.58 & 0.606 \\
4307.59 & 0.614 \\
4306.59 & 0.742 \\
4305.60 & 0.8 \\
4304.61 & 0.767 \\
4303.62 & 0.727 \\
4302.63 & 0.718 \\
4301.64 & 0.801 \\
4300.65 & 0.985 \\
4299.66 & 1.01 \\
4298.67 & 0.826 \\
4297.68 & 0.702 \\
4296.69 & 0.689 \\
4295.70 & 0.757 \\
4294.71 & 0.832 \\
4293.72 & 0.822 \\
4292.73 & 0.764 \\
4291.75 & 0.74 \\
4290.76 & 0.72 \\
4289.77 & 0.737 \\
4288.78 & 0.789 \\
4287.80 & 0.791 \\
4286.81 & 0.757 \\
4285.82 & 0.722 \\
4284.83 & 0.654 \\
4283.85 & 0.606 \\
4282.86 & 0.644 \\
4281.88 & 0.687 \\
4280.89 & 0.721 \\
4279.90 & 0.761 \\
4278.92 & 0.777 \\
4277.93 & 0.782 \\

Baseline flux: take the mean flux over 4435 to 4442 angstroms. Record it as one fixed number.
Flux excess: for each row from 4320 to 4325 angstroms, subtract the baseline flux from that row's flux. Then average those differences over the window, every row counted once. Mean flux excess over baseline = 0.26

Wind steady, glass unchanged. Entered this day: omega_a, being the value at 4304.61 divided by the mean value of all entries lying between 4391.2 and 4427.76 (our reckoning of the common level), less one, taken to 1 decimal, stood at 0.1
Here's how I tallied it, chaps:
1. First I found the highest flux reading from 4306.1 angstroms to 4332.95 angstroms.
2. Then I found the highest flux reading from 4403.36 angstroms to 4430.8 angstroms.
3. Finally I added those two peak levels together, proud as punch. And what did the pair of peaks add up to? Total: 1.89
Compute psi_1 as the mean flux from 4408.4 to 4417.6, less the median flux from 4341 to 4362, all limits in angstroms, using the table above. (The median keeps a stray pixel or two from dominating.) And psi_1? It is -0.26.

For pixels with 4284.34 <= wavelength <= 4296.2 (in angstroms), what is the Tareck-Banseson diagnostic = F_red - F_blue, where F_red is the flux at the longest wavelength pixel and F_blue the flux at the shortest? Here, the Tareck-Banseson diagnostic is 0.10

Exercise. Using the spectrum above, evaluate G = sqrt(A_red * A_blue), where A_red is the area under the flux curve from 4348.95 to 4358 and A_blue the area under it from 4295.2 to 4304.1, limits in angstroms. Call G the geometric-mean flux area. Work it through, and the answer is 7.4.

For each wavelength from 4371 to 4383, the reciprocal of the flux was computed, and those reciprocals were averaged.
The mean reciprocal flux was 1.25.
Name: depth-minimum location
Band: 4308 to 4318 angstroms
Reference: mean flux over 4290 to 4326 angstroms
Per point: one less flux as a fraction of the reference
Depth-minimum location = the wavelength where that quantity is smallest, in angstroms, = 4317.52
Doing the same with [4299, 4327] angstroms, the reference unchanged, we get 4318.51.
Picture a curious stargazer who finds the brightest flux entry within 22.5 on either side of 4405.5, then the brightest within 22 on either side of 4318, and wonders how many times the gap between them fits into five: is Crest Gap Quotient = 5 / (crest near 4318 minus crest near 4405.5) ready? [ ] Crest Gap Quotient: 16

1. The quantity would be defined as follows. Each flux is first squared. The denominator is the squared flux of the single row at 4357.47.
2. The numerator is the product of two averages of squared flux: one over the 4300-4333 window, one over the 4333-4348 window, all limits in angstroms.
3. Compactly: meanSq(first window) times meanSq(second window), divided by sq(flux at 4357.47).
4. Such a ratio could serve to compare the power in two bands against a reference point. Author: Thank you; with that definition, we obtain 1.0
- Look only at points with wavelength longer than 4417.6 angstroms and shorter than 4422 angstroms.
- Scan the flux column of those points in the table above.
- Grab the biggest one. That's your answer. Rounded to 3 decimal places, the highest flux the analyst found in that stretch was 0.734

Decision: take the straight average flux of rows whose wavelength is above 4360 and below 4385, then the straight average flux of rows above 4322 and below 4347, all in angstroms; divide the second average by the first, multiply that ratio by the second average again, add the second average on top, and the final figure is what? 1.97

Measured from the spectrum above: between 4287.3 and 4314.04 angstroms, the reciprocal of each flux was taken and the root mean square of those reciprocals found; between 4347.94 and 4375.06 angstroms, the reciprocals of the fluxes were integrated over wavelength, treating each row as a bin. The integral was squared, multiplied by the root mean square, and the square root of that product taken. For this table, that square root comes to 35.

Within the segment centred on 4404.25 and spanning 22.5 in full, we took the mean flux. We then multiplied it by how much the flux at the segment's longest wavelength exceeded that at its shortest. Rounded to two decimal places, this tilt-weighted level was -0.10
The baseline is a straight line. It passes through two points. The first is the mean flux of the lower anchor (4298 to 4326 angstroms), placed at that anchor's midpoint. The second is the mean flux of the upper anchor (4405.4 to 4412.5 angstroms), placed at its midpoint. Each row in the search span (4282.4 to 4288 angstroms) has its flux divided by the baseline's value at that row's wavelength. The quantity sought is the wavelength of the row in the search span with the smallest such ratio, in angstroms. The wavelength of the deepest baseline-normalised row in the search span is 4283.85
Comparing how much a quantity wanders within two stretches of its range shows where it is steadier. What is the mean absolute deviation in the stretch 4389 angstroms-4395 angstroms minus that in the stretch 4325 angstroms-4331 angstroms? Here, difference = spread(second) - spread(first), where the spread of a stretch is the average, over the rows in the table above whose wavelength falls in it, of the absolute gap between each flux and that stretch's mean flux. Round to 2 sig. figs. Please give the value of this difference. -0.13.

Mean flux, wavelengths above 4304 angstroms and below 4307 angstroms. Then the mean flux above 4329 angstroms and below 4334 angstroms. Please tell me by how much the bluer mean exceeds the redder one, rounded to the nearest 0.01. -0.12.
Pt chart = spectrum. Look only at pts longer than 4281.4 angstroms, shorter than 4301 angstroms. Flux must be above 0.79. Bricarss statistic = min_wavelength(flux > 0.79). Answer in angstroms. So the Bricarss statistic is 4287.80 angstroms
